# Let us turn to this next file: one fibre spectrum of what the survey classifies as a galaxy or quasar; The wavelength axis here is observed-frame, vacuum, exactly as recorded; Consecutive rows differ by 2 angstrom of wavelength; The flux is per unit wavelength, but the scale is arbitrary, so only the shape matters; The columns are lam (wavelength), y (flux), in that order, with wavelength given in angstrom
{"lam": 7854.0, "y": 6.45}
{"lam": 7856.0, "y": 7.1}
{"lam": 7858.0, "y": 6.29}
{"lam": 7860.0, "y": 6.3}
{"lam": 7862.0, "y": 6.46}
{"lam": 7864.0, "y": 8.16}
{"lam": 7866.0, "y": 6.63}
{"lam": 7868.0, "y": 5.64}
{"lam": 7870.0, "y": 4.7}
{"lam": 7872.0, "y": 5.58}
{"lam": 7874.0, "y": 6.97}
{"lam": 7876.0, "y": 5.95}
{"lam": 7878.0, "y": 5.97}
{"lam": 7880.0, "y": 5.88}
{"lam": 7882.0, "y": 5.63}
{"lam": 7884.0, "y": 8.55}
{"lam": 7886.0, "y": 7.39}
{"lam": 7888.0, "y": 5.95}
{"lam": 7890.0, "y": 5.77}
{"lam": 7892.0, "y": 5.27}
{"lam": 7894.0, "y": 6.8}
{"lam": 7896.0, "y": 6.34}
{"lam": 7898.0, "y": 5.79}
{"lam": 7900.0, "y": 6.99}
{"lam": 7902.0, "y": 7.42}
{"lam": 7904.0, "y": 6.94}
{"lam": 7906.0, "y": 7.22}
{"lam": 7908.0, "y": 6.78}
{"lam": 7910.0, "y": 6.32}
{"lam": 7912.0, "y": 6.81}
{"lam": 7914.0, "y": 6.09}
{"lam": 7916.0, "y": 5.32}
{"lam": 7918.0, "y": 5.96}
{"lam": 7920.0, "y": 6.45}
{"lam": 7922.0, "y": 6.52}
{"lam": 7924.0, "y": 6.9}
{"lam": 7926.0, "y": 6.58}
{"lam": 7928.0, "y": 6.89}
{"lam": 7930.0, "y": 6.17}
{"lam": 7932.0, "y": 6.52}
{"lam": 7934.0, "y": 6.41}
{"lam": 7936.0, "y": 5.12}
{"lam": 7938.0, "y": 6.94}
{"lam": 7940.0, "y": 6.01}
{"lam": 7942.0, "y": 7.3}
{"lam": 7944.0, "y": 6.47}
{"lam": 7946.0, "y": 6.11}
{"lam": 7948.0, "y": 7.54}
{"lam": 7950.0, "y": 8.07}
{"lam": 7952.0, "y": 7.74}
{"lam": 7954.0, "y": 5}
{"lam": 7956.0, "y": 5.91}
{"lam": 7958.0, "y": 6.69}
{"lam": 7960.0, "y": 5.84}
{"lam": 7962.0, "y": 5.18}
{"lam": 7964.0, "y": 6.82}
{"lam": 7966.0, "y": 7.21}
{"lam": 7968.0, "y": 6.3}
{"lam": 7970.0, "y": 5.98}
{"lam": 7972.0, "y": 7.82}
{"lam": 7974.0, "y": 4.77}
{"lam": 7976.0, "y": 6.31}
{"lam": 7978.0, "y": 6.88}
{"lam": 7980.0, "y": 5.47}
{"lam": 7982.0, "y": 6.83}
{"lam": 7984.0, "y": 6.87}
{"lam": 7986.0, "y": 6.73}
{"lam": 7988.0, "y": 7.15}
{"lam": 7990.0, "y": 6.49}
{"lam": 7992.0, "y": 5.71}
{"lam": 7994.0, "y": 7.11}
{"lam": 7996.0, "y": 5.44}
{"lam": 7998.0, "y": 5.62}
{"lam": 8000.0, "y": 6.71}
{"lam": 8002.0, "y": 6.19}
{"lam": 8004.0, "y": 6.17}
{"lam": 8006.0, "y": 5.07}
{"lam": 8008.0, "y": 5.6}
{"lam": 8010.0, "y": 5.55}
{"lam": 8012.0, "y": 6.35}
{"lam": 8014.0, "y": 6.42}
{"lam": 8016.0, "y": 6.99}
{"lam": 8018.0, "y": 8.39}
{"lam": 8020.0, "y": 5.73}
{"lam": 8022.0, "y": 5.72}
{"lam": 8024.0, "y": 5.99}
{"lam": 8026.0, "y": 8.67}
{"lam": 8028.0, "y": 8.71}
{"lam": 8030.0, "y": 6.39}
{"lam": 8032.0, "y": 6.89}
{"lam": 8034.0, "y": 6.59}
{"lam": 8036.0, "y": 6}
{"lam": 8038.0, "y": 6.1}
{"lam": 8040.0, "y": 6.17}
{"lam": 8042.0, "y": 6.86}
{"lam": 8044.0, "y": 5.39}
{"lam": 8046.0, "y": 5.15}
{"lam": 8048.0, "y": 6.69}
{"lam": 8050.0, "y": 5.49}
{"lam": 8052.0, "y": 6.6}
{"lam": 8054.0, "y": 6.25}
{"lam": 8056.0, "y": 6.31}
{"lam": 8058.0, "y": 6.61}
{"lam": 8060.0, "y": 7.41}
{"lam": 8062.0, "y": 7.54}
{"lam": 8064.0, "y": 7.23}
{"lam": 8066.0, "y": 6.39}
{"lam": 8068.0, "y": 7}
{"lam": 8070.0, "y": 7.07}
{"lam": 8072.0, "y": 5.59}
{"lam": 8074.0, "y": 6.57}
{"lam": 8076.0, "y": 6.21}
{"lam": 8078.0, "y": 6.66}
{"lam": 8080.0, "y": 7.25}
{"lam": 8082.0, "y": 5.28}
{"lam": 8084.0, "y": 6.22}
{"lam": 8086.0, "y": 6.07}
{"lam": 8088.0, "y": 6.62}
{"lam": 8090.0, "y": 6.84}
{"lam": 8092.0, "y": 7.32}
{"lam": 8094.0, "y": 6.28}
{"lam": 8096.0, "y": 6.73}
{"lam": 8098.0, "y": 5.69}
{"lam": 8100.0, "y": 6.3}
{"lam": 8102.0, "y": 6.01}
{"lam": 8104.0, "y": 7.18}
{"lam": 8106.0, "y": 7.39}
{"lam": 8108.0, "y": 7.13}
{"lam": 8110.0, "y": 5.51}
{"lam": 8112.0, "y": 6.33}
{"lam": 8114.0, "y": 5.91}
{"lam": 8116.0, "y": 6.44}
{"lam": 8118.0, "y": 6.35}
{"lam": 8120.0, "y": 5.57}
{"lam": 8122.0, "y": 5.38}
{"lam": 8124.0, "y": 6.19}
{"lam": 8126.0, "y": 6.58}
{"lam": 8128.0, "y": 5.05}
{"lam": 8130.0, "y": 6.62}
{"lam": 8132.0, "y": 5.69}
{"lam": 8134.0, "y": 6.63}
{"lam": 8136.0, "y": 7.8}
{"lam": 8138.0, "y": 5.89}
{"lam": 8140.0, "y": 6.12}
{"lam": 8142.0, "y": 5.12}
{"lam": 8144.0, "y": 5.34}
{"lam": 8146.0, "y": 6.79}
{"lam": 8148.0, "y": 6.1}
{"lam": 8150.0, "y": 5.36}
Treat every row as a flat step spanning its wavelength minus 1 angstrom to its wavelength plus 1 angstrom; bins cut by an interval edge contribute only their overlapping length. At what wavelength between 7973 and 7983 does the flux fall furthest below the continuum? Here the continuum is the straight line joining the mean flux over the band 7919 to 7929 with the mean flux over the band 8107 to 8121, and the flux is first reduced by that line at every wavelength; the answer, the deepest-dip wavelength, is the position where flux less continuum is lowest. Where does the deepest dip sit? 7974.0 angstrom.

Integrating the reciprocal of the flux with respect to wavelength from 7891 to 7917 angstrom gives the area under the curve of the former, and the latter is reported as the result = 4.06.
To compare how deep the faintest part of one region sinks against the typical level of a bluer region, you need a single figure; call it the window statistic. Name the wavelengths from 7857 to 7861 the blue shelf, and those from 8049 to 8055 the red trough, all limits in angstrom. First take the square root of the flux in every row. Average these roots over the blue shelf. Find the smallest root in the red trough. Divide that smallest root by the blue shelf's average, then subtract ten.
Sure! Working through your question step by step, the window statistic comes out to -9.07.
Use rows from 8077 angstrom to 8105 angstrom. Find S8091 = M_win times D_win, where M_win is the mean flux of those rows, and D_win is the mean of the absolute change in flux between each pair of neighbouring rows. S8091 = 4.7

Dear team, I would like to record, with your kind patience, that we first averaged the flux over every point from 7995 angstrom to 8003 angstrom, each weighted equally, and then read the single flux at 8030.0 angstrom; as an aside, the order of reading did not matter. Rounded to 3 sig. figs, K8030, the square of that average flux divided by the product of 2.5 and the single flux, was 2.25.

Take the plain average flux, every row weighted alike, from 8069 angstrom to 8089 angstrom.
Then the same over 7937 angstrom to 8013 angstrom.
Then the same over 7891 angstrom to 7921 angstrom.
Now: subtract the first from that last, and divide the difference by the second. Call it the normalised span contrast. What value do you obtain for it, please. 0.012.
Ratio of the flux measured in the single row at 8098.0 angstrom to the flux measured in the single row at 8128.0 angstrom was 1.13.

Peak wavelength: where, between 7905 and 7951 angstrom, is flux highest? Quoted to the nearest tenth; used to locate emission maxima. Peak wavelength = 7950.0 angstrom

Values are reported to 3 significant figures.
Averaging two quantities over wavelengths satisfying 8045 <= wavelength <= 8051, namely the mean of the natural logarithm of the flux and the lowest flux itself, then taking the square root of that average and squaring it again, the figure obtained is 3.45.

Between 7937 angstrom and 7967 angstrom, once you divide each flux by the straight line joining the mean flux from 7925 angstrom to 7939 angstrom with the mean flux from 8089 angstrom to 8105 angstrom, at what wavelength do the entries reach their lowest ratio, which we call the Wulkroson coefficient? 7954.0 angstrom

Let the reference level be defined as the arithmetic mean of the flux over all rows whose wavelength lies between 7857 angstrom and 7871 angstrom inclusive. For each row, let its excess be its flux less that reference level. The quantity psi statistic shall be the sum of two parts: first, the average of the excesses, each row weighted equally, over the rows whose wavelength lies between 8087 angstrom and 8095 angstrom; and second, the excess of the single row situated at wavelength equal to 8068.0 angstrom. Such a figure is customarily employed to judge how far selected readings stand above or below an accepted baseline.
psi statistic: 1.1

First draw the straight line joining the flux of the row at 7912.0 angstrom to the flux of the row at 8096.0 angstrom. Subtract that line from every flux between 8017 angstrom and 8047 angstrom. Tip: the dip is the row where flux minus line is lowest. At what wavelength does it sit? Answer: 8046.0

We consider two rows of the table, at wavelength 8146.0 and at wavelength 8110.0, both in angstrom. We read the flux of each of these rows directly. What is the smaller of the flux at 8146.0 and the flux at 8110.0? 5.5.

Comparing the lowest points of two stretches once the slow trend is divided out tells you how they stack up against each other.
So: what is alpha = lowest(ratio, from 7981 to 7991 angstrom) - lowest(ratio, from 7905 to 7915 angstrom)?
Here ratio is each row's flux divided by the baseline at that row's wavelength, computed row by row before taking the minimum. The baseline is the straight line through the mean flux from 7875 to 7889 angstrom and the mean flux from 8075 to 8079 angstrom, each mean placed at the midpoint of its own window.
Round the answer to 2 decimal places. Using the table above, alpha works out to 0.06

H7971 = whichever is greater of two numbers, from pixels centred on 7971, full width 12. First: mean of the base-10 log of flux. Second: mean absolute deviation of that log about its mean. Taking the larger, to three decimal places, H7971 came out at 0.801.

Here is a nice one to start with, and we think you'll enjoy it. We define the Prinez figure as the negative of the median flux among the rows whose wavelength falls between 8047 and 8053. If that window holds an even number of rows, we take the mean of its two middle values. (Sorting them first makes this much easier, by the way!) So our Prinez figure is -6.6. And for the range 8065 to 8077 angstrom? -6.5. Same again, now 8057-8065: -7.3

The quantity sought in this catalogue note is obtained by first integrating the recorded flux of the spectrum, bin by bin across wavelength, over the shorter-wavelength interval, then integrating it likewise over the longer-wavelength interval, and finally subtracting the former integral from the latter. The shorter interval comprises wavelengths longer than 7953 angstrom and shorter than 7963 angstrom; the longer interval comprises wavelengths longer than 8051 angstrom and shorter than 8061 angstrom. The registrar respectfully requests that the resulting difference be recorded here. 9.1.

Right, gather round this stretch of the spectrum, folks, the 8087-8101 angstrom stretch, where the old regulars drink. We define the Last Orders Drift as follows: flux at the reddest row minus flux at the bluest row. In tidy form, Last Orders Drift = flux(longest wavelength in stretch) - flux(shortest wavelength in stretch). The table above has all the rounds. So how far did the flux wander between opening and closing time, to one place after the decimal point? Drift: -0.3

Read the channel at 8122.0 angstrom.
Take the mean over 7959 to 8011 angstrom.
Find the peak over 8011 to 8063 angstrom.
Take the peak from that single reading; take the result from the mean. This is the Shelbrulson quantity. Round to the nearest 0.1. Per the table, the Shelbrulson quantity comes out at 9.6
